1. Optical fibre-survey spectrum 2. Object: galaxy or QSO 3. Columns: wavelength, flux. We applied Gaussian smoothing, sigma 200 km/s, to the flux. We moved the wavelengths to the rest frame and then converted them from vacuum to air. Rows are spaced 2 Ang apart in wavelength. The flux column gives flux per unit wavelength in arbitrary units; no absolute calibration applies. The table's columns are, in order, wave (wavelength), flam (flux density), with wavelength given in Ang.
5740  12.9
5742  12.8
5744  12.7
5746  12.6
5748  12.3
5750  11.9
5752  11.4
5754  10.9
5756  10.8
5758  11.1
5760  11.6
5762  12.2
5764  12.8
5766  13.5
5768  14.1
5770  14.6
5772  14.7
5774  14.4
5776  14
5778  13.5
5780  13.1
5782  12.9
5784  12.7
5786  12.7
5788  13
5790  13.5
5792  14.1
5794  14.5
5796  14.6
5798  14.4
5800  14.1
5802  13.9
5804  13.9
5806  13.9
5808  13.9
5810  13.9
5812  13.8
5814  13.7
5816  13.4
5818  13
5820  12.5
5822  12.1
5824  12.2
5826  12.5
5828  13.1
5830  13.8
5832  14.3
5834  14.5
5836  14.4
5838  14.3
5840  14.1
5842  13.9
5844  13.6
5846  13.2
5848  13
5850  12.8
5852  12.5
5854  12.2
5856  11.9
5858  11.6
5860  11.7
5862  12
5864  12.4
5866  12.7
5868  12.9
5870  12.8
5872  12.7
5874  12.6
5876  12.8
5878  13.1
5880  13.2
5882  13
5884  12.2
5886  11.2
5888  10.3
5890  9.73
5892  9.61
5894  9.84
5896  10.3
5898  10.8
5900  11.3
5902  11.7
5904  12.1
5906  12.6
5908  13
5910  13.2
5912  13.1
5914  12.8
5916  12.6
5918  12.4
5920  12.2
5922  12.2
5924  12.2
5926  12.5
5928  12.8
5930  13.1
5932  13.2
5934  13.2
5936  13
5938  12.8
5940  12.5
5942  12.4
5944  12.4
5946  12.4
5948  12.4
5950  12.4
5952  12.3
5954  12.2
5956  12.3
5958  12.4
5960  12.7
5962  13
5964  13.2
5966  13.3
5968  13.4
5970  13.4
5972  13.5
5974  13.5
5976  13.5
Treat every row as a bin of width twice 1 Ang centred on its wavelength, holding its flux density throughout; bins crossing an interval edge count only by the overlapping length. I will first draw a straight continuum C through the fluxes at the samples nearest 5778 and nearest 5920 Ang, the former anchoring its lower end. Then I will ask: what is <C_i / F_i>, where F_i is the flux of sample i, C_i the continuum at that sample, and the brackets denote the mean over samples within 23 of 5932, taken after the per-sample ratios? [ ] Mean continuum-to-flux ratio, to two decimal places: 0.96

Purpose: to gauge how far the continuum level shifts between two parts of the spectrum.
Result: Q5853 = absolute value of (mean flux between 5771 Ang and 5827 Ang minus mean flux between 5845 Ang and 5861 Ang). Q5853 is 1.2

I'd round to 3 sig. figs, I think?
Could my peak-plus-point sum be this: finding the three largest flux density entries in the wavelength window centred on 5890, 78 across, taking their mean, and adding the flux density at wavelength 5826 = 25.7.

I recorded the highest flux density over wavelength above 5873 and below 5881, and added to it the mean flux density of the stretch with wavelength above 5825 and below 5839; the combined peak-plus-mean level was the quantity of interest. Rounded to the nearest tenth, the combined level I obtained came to 27.0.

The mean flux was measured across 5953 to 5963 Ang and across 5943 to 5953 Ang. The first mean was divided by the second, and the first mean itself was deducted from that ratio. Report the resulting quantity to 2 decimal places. -11.51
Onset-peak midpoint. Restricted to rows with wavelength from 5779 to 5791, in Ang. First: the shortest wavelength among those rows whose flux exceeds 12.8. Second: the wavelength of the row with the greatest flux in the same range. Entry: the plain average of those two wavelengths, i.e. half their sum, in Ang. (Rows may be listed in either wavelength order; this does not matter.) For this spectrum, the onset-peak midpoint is 5785 Ang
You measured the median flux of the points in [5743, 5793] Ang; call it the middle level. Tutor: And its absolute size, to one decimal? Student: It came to 12.8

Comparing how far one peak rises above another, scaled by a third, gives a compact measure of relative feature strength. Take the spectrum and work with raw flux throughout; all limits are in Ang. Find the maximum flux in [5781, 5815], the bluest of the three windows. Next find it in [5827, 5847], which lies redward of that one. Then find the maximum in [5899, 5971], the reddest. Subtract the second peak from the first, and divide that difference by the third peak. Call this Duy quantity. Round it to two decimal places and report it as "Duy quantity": 0.01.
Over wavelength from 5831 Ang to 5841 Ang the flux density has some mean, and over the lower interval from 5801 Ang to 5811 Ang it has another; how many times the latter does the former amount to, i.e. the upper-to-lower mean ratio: 1.03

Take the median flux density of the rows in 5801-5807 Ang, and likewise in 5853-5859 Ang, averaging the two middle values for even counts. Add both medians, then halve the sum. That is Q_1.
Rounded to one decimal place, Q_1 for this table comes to 12.9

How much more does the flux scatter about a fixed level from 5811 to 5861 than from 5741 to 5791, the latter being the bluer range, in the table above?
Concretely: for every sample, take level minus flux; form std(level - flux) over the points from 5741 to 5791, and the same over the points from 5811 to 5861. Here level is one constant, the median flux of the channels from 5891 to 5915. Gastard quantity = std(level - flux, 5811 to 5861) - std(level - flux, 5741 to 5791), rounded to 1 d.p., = -0.2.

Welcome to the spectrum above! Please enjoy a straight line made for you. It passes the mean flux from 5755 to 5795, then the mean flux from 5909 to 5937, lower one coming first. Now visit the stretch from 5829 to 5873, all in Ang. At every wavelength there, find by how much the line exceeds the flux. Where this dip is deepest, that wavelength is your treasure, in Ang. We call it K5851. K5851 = 5858 Ang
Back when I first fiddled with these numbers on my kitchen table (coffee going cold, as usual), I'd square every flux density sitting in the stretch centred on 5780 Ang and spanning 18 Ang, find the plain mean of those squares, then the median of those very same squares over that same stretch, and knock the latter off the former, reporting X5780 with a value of 10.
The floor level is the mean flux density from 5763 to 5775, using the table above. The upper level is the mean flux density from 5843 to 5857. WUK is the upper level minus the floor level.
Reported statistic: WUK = -1.3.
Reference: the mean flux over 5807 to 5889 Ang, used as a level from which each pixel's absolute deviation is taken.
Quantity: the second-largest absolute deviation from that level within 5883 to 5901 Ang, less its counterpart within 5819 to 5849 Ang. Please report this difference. 1.7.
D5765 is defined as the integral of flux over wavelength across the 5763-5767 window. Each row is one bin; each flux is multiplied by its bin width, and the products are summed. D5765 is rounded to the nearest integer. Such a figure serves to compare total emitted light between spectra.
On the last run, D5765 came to 53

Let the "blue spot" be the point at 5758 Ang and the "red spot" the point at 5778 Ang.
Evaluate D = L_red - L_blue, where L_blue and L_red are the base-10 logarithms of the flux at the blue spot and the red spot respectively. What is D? 0.09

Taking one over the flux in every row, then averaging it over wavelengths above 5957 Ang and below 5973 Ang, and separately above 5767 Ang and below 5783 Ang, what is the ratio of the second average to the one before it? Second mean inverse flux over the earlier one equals 0.94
